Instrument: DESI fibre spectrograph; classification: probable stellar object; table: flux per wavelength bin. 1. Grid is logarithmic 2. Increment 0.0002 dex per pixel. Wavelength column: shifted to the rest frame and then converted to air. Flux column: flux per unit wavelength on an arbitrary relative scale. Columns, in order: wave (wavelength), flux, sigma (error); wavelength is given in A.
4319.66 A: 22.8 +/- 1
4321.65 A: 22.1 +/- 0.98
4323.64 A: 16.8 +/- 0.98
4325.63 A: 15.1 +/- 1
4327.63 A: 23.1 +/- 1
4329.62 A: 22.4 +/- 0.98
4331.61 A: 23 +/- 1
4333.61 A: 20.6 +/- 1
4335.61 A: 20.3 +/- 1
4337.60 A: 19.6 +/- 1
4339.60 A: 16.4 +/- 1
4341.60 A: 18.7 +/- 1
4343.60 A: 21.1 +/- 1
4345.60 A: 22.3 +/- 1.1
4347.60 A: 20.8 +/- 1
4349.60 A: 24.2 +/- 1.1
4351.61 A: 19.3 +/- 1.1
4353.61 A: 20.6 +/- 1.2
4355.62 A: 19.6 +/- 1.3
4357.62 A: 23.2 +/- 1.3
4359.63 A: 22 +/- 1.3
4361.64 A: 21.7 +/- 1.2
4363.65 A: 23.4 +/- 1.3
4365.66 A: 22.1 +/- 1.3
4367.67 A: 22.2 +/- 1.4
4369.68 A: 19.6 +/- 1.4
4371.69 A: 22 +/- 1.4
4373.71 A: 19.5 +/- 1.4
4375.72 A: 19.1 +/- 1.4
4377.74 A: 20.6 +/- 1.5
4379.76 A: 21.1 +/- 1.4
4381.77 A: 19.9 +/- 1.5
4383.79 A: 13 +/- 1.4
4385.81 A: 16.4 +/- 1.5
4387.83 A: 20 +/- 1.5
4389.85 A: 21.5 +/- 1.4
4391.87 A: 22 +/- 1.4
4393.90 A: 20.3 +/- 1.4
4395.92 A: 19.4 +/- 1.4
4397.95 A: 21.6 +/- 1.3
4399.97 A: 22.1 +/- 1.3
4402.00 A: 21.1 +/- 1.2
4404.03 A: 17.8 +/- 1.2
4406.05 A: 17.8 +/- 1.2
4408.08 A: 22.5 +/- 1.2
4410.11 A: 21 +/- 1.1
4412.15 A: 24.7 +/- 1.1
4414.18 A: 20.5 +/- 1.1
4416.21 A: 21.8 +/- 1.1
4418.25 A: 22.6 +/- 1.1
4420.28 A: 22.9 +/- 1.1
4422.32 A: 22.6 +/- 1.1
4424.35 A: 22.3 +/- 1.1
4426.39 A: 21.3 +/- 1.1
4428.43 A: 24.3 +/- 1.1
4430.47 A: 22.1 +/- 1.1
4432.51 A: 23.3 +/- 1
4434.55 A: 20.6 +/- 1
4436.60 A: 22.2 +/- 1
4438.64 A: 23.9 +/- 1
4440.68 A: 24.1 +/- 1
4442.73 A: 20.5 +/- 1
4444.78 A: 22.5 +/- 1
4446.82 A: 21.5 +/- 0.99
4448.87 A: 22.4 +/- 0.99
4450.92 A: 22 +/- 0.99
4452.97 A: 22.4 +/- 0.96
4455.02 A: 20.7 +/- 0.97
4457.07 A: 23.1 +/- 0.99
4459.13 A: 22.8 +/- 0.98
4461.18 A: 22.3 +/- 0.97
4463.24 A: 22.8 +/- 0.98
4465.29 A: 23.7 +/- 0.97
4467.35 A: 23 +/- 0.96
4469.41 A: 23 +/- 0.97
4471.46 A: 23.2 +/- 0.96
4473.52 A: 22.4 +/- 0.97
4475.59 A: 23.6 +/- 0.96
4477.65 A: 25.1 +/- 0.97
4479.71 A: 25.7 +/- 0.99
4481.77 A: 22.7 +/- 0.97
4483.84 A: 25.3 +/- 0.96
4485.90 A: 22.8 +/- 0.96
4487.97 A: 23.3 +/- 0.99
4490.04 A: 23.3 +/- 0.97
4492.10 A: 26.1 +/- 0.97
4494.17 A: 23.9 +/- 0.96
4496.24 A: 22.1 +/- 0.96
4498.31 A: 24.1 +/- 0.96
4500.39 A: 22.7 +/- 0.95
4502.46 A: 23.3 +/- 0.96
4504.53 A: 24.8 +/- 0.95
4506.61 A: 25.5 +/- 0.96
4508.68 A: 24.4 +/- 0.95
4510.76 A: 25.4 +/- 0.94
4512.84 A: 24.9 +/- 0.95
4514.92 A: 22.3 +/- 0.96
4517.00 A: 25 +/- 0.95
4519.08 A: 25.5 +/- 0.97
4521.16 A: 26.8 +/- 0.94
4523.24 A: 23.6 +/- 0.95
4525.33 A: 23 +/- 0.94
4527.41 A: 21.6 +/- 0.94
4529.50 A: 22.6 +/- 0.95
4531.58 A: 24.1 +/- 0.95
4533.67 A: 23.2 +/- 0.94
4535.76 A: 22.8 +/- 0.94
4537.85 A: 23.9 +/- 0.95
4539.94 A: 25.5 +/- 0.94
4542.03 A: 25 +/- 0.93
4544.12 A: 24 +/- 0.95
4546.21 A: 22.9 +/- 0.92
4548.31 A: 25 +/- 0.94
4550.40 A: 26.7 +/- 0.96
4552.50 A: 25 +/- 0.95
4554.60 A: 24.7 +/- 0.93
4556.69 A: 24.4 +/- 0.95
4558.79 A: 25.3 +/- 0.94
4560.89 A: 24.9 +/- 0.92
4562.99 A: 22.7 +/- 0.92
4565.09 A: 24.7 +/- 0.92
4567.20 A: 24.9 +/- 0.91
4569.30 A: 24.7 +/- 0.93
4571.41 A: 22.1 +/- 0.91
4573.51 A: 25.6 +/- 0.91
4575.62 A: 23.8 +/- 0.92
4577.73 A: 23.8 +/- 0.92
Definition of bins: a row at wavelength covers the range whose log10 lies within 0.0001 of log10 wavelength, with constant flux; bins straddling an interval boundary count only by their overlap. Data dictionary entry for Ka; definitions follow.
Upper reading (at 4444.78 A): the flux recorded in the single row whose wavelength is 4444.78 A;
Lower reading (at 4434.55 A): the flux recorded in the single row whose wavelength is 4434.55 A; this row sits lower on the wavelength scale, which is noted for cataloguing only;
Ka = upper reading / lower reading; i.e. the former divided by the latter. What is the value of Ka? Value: 1.09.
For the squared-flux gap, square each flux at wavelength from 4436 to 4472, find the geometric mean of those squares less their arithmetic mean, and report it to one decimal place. -1.8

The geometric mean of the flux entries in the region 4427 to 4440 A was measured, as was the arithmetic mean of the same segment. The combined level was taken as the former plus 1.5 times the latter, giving 57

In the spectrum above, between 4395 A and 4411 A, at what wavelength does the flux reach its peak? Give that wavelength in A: 4408.08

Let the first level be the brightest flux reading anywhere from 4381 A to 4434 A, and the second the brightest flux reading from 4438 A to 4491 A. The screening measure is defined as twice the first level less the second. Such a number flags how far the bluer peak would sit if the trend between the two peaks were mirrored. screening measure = 23.7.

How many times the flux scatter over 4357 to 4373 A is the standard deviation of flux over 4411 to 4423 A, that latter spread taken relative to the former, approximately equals 1.2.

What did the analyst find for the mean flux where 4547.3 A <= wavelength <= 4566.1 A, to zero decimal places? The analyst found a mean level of 25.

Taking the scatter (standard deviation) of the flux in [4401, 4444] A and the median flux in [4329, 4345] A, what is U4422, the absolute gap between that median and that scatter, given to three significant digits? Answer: 18.6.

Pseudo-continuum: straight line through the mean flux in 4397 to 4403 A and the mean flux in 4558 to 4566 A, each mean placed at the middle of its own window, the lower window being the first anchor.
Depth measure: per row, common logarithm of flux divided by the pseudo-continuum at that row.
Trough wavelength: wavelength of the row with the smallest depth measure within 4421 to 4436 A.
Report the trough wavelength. 4434.55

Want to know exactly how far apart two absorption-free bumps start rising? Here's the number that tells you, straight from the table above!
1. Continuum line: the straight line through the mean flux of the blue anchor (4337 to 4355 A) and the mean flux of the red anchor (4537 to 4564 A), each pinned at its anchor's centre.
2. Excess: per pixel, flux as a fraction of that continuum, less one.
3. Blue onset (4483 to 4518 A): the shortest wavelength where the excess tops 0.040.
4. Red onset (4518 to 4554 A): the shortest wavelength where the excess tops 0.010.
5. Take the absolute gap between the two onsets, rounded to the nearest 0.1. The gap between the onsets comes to 35.2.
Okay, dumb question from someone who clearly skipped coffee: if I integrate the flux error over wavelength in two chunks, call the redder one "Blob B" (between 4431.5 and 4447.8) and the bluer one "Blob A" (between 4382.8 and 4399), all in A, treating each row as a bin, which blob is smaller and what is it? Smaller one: 16.3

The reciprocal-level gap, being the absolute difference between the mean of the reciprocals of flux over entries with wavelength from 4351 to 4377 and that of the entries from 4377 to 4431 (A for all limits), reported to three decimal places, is 0.001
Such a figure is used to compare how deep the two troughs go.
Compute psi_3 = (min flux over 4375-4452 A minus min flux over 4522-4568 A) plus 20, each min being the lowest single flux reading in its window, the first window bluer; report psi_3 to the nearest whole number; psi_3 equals 11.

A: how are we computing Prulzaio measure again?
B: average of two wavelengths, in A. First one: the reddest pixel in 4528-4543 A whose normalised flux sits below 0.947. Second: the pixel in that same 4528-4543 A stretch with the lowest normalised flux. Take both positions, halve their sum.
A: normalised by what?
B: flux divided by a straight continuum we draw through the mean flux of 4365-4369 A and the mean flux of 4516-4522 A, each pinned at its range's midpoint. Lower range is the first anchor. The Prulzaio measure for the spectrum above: 4533.7 A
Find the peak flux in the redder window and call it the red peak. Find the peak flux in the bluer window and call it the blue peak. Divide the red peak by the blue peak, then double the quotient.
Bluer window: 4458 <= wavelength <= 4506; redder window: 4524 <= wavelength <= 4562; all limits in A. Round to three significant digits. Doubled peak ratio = 2.05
